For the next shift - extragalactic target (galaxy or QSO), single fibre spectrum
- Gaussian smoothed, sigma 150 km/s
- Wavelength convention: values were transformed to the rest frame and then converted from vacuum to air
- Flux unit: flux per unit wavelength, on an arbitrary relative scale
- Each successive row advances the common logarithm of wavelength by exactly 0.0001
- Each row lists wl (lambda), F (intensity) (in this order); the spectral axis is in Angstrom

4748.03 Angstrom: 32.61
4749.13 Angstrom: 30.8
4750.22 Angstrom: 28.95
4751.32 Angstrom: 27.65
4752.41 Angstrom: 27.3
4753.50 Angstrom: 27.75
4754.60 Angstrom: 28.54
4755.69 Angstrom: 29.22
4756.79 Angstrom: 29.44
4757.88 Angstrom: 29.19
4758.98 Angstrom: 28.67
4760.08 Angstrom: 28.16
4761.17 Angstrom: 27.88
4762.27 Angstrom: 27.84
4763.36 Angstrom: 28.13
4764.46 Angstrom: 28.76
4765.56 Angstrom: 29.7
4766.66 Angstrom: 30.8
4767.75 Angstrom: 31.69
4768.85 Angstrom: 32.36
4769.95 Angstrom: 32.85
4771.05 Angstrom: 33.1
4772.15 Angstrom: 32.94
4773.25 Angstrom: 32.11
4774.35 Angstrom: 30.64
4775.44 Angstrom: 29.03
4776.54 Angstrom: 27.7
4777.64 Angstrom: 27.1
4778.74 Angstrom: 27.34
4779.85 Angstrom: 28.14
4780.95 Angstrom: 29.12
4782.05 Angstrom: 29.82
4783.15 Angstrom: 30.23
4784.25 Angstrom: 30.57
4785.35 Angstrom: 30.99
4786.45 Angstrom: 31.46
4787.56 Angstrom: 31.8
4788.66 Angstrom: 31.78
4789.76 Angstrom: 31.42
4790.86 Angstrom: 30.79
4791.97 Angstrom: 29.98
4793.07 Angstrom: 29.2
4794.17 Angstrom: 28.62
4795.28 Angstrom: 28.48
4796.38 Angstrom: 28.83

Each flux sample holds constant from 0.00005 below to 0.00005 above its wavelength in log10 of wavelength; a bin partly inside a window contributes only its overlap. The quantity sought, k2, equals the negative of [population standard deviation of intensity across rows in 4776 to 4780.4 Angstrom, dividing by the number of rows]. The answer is -0.4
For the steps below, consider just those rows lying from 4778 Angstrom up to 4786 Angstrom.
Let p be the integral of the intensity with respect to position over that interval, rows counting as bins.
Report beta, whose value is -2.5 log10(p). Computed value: -5.93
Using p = 235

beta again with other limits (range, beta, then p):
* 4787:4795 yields -5.97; 243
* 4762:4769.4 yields -5.87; 222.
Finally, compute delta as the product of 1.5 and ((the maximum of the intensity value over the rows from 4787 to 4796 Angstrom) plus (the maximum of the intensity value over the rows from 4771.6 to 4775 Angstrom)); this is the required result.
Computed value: 97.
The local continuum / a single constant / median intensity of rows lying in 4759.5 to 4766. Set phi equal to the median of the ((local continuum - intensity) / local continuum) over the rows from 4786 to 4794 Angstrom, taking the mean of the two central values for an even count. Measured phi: -0.12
